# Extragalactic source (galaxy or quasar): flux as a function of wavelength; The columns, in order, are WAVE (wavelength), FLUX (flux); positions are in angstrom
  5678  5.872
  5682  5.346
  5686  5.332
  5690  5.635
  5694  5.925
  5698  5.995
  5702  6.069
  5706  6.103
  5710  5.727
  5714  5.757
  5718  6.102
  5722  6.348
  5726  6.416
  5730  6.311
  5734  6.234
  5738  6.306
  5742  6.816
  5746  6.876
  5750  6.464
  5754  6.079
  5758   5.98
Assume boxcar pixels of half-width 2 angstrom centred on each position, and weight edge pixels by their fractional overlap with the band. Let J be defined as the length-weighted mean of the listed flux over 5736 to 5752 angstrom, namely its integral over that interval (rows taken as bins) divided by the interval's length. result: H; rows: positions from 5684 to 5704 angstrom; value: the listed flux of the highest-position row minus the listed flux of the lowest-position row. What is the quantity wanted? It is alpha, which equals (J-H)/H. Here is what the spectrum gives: 8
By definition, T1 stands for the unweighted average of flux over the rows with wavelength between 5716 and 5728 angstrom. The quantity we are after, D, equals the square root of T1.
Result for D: 2.51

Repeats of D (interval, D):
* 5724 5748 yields 2.55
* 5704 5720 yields 2.43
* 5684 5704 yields 2.41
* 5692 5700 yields 2.44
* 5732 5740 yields 2.50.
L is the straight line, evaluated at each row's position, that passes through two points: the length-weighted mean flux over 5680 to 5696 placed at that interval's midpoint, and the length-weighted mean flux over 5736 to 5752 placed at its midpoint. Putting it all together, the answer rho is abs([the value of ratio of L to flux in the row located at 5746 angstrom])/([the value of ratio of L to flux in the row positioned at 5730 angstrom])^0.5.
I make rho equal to 0.96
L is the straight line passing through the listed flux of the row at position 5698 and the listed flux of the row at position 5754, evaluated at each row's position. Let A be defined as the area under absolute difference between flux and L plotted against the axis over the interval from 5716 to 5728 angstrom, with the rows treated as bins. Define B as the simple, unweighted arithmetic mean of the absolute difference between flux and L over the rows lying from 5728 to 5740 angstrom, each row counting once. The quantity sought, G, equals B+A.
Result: 3.3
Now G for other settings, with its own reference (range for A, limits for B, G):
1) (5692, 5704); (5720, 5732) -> 0.8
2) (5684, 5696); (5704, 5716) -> 4.4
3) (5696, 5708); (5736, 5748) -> 1.3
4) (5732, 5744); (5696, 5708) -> 4.8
